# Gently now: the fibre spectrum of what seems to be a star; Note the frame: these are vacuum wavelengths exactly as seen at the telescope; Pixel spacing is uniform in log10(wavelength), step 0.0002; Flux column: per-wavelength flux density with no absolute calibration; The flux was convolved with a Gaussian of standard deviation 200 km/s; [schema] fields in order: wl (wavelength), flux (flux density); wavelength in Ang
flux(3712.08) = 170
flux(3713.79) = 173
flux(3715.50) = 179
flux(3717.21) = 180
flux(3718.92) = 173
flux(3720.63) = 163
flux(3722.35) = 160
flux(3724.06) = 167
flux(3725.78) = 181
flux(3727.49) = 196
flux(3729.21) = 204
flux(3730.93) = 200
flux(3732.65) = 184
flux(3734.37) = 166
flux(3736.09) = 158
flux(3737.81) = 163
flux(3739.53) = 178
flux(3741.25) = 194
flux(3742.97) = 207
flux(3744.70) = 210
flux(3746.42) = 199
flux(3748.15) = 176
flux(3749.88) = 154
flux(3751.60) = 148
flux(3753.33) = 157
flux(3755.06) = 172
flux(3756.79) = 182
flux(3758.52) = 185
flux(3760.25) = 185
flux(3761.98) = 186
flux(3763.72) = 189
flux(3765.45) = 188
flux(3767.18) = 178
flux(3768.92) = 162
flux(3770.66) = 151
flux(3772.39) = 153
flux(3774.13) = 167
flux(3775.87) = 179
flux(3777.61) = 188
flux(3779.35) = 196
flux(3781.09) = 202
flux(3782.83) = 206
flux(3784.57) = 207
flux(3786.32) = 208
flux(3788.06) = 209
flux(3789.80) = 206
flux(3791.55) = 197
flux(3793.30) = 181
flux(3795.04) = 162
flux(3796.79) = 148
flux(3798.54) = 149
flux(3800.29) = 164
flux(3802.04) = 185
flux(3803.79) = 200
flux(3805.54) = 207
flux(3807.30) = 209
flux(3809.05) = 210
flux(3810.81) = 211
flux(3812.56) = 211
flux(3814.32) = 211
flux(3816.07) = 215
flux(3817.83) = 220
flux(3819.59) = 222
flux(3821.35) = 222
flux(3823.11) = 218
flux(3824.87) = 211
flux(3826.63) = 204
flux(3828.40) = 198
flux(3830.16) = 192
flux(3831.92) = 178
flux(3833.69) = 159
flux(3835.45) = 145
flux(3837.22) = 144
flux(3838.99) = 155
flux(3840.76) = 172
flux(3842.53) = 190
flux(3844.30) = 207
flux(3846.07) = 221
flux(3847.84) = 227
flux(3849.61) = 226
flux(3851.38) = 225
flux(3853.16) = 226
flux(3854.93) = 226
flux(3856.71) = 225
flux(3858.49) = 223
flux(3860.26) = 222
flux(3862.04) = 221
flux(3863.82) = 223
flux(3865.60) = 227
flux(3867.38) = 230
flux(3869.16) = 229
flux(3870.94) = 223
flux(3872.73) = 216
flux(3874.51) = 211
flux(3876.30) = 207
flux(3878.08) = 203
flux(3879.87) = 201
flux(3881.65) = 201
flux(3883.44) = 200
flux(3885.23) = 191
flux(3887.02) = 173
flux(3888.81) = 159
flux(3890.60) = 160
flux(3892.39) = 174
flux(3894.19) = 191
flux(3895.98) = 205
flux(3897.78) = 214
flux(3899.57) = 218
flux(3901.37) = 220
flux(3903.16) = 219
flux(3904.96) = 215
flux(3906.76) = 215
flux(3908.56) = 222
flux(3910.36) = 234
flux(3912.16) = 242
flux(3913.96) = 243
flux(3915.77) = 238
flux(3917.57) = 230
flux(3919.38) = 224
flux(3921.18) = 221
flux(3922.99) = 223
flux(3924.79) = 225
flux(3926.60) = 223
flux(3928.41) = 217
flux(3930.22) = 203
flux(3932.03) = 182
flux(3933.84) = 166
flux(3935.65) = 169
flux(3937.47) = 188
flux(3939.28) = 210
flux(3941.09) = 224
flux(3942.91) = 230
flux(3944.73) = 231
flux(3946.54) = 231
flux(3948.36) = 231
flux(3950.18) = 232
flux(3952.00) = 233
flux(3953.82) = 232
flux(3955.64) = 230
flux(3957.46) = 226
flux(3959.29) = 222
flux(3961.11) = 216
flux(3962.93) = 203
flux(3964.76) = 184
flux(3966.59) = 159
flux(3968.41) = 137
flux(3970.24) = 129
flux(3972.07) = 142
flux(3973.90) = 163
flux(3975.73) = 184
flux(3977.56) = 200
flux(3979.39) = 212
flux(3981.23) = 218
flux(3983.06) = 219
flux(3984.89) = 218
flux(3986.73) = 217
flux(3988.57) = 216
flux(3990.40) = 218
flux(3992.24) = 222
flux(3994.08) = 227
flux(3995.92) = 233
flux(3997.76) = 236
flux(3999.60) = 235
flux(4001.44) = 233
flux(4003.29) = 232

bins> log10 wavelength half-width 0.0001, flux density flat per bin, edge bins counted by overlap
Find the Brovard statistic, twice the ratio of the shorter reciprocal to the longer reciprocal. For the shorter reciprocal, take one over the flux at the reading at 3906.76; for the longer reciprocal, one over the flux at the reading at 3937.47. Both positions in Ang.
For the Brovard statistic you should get 1.7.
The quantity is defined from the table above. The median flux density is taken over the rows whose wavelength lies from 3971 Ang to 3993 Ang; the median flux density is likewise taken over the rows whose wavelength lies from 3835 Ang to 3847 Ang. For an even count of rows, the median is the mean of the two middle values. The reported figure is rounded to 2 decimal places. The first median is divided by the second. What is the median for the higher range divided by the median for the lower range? 1.26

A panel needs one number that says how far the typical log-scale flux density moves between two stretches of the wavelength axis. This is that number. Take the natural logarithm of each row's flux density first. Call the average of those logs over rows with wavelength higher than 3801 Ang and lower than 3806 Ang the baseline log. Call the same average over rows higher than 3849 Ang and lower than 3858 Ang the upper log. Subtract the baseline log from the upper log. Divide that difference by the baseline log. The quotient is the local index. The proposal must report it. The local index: 0.026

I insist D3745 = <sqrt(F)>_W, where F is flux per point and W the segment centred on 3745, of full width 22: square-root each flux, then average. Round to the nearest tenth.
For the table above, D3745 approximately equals 13.2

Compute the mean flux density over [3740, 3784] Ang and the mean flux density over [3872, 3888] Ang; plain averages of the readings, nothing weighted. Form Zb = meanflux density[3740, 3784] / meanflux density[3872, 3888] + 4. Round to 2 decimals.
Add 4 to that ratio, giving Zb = 4.90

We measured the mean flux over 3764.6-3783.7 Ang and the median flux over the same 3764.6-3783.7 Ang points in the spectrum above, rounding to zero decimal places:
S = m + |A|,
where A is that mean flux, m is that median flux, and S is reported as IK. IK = 358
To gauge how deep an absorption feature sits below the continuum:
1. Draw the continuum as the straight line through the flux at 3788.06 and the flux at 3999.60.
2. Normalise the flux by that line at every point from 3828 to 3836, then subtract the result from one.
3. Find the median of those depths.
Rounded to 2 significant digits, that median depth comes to 0.17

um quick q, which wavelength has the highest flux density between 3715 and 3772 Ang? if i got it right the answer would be 3744.70 Ang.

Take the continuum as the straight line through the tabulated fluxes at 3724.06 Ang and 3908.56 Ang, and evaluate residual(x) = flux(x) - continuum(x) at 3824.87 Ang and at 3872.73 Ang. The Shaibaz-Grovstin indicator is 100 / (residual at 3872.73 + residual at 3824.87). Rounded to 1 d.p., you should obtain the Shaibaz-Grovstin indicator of 5.4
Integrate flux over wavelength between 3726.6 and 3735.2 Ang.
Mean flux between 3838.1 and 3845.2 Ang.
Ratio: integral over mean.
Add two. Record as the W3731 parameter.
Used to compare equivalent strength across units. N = 11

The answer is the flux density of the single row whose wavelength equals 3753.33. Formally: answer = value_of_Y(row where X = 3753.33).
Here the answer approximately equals 157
